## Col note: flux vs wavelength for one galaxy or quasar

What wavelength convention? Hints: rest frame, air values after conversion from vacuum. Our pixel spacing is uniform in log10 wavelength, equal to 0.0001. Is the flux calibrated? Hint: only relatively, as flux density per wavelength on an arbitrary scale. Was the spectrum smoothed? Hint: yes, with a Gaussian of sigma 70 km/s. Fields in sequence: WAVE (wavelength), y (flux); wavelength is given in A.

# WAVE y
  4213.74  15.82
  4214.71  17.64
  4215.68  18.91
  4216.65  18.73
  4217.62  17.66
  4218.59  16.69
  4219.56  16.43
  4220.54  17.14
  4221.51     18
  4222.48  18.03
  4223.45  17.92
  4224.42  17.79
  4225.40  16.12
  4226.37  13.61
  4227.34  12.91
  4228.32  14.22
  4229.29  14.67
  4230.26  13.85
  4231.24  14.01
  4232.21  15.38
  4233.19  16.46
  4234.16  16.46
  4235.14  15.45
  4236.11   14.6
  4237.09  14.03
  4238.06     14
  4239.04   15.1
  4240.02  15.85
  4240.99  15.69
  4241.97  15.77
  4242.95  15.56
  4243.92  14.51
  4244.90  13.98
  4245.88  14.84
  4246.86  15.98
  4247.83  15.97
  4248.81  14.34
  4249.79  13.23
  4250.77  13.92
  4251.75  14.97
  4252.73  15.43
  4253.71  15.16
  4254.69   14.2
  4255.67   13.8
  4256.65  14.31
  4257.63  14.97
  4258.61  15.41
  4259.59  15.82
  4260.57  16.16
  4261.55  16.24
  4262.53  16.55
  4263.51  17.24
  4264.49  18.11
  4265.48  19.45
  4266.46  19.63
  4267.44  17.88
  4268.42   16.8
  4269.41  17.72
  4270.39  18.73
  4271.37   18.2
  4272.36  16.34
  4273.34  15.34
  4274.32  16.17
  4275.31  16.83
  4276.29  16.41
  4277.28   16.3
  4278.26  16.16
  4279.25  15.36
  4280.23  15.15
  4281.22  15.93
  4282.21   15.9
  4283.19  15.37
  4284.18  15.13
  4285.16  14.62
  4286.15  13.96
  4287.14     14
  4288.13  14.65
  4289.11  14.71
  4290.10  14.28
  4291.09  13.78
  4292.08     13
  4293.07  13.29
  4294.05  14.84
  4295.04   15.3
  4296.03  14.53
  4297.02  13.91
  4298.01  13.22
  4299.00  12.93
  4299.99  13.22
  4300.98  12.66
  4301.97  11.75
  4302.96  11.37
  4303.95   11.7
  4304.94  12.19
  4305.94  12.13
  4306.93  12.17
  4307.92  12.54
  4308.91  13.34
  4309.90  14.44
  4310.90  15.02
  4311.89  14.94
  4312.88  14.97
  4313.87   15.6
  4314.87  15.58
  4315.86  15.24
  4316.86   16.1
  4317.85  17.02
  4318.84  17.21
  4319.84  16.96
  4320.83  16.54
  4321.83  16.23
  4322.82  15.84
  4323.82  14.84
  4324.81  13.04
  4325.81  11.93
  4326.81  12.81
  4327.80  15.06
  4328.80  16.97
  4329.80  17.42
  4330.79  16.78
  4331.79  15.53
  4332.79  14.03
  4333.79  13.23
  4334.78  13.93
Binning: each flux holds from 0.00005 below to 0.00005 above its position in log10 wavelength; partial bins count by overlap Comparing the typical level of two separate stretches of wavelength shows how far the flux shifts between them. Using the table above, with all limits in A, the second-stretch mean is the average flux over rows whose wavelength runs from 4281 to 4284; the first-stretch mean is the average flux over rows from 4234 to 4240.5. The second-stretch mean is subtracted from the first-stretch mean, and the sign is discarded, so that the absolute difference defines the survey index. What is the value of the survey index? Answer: 0.7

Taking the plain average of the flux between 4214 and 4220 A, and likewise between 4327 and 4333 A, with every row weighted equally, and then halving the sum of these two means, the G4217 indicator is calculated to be 16.8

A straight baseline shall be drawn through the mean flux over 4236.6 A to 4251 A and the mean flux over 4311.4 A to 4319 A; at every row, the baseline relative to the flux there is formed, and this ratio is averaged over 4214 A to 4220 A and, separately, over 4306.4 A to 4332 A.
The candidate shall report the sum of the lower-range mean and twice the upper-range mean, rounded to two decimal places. 2.94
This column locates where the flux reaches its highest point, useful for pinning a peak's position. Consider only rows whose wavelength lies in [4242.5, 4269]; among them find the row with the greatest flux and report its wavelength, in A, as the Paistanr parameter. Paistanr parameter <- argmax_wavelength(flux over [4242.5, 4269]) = 4266.46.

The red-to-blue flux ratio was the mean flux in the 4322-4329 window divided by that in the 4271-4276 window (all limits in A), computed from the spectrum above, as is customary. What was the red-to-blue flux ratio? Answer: 0.87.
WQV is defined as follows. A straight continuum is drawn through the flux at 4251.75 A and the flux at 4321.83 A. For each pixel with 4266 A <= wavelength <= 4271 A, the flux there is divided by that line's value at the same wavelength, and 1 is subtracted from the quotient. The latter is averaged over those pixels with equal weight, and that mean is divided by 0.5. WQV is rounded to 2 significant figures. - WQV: 0.38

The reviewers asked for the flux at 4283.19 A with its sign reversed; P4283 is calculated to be -15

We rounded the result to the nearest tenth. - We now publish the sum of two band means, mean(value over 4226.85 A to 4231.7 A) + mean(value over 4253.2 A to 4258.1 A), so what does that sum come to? 28.4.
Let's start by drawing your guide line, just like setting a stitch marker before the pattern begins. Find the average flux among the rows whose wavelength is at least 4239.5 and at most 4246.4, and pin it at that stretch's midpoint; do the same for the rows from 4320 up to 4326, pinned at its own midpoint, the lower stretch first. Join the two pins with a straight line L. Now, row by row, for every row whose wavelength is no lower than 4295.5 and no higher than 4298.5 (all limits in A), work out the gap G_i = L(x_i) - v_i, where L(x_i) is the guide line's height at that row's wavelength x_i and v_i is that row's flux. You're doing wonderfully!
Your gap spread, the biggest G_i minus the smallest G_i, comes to 1.3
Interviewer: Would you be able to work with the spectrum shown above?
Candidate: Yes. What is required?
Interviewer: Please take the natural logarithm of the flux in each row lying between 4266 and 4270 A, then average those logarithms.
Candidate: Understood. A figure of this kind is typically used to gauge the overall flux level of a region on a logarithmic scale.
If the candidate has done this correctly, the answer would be 2.89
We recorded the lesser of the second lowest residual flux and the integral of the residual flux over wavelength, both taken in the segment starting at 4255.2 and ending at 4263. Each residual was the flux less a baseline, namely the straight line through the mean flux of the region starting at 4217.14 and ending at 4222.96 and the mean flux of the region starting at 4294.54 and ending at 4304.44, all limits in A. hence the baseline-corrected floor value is -1.0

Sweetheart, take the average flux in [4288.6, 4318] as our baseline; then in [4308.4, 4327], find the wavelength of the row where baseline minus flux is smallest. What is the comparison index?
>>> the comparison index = 4318.84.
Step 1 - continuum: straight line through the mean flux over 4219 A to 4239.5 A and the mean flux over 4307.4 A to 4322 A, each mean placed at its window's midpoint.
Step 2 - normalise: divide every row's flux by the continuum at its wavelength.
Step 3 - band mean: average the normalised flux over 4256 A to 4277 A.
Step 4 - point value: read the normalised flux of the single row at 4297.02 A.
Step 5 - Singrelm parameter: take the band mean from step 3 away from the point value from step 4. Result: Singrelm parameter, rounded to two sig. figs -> -0.19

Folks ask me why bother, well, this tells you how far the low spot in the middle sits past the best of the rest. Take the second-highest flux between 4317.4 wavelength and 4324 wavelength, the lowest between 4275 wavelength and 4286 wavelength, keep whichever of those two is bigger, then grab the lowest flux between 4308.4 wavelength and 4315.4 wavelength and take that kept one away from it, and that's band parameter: -3.7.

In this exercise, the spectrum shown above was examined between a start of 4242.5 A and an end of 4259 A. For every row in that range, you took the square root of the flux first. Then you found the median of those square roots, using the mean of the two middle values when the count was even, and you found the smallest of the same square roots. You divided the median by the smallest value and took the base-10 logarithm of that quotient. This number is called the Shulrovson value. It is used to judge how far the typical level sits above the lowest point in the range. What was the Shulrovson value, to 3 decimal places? 0.025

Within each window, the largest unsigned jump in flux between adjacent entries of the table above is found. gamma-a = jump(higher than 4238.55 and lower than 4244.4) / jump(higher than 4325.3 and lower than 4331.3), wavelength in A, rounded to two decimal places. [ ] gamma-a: 0.47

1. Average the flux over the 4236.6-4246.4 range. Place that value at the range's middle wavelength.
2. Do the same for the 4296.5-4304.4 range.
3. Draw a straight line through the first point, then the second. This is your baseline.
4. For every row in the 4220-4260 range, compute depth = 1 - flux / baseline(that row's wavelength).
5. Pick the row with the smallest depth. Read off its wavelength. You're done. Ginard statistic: 4222.48 A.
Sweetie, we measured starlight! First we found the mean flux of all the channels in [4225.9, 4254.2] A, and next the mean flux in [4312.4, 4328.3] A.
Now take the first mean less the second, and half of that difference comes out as -0.24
